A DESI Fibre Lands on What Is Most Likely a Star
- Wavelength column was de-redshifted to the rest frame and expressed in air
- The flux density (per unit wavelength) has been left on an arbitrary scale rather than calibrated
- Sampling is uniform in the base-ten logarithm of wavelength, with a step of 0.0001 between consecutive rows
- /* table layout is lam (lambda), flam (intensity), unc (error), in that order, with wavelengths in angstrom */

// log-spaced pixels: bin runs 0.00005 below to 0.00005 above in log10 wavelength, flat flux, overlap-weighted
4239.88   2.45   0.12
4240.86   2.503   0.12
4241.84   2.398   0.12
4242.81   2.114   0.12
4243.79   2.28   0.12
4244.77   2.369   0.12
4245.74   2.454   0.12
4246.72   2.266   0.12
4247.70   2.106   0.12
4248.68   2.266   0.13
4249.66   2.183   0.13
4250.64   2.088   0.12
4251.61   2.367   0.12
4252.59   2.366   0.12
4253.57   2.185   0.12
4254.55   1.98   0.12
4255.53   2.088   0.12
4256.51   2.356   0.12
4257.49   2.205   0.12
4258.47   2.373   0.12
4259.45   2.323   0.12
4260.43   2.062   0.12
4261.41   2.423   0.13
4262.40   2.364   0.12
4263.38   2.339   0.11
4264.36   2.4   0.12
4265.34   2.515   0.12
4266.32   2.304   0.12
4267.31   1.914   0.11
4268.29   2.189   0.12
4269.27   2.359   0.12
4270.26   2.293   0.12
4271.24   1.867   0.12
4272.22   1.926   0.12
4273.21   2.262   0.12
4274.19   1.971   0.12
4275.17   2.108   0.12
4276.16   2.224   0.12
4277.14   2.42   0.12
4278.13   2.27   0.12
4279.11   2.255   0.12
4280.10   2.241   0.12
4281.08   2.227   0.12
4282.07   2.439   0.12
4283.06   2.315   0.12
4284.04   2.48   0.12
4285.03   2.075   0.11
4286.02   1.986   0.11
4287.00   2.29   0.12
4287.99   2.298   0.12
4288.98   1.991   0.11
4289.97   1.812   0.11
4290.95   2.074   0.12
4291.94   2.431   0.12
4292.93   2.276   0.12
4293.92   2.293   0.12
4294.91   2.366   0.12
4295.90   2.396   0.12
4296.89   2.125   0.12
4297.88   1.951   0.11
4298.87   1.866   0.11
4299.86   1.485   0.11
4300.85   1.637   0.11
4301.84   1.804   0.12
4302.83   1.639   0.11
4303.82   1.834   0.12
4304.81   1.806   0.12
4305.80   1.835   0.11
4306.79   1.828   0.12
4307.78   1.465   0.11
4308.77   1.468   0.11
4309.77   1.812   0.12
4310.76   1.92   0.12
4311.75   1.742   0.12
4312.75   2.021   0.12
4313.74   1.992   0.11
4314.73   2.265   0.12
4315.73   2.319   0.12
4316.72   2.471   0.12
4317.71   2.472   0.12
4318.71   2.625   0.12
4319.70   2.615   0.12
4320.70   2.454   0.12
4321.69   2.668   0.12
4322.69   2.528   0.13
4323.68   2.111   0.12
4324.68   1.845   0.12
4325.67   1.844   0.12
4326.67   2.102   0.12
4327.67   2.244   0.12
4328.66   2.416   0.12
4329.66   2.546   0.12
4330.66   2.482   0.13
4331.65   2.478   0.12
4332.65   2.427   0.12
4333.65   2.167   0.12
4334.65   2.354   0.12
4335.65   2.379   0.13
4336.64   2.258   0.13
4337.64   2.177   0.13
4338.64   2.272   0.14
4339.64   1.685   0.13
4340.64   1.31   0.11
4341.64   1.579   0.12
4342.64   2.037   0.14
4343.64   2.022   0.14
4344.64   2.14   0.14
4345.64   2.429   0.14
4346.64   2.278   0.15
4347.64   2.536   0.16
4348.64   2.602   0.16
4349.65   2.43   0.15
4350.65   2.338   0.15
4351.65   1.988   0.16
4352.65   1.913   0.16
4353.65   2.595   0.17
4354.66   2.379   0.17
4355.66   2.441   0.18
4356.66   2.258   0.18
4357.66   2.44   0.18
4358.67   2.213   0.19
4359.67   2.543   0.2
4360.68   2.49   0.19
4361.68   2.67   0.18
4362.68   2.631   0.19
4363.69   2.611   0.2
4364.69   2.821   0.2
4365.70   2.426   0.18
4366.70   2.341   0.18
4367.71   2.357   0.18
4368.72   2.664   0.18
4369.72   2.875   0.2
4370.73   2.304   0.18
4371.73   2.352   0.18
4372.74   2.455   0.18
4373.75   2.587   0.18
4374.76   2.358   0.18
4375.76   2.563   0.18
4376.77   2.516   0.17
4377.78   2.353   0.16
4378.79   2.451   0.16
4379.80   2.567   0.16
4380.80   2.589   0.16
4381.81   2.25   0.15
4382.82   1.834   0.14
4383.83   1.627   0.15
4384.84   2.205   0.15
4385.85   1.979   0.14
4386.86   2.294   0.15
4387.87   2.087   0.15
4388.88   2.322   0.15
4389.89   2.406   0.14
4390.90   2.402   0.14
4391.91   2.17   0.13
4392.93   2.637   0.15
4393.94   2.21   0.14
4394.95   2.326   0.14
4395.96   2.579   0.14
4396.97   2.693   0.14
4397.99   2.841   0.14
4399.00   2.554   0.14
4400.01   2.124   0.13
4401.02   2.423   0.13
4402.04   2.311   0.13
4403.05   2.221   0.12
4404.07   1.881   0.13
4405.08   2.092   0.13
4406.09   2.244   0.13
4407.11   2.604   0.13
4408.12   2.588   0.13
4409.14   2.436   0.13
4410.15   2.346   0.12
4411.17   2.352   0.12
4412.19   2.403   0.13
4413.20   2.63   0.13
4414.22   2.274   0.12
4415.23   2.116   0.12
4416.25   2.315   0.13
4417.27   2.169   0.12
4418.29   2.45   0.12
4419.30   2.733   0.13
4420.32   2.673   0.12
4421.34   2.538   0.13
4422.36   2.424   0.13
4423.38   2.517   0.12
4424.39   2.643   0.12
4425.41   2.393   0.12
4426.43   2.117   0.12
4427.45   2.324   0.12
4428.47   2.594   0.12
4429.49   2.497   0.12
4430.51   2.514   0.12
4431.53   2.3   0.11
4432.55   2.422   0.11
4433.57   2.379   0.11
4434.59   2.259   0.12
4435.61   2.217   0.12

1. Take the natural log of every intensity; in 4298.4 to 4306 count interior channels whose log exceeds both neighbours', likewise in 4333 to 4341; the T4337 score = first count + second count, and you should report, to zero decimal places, 4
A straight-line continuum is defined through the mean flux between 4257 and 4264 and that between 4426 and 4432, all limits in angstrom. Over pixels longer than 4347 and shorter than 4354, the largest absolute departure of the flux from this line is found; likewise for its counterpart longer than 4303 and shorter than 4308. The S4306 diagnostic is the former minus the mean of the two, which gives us -0.21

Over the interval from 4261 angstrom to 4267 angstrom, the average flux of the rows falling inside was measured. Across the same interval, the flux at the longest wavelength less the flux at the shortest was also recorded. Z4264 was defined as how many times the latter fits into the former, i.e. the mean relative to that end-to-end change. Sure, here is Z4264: -20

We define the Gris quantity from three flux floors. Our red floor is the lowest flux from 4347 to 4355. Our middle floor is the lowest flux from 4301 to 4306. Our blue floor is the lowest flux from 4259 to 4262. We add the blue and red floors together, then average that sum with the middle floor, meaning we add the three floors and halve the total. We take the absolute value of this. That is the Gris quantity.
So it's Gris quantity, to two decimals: 2.81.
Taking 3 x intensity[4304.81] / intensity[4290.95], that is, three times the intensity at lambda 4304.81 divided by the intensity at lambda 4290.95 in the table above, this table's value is 2.61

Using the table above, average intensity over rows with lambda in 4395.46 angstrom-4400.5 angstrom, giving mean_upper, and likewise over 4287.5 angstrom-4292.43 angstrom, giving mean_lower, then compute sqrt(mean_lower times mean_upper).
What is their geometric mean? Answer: 2.33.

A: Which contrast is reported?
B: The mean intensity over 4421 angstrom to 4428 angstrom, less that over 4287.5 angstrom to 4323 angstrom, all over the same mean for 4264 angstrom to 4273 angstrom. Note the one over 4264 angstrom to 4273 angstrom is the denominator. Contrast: 0.16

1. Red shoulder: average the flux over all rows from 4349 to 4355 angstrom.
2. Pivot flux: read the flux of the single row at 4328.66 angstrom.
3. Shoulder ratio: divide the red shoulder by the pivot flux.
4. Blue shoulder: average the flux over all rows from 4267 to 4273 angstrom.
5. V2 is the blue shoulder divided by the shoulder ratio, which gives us 2.2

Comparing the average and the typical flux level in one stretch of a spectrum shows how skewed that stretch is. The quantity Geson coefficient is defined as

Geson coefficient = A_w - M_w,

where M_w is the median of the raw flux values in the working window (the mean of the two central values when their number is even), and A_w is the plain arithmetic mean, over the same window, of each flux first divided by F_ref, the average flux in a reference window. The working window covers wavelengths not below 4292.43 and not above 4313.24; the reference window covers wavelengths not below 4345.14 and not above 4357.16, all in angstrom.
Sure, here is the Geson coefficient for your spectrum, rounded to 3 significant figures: -1.03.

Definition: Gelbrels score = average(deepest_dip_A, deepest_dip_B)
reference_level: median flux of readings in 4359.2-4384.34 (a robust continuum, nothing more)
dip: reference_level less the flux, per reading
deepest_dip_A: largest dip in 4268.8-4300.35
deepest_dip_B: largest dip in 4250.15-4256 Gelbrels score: 0.76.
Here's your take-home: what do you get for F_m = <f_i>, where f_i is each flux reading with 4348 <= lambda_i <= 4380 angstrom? 2.45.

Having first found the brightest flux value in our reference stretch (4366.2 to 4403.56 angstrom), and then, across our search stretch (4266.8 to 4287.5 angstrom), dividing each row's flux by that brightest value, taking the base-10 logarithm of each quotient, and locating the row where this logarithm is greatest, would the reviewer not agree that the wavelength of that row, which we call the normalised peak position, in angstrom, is 4284.04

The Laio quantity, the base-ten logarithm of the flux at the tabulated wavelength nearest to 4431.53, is 0.36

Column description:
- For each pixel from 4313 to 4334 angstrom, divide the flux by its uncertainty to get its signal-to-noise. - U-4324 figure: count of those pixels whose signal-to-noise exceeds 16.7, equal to 19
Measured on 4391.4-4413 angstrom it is 15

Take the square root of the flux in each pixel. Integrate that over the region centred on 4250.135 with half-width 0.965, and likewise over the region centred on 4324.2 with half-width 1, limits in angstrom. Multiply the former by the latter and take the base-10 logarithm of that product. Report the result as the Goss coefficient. 0.90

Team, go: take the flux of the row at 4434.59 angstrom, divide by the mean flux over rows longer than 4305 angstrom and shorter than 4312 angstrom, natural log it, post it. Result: 0.27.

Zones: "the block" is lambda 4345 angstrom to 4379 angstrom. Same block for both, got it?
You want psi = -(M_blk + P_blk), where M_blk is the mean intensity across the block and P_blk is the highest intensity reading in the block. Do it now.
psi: -5.32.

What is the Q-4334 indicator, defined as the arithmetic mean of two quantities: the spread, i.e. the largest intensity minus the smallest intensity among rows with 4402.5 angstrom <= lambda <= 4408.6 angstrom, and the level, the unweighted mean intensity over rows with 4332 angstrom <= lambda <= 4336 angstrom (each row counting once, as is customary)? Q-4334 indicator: 1.53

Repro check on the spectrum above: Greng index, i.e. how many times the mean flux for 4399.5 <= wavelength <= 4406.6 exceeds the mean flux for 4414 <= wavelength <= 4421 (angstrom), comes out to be 0.91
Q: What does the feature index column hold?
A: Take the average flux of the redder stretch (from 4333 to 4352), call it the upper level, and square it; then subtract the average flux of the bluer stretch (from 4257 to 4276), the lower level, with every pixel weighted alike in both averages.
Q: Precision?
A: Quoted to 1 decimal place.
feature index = 2.4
